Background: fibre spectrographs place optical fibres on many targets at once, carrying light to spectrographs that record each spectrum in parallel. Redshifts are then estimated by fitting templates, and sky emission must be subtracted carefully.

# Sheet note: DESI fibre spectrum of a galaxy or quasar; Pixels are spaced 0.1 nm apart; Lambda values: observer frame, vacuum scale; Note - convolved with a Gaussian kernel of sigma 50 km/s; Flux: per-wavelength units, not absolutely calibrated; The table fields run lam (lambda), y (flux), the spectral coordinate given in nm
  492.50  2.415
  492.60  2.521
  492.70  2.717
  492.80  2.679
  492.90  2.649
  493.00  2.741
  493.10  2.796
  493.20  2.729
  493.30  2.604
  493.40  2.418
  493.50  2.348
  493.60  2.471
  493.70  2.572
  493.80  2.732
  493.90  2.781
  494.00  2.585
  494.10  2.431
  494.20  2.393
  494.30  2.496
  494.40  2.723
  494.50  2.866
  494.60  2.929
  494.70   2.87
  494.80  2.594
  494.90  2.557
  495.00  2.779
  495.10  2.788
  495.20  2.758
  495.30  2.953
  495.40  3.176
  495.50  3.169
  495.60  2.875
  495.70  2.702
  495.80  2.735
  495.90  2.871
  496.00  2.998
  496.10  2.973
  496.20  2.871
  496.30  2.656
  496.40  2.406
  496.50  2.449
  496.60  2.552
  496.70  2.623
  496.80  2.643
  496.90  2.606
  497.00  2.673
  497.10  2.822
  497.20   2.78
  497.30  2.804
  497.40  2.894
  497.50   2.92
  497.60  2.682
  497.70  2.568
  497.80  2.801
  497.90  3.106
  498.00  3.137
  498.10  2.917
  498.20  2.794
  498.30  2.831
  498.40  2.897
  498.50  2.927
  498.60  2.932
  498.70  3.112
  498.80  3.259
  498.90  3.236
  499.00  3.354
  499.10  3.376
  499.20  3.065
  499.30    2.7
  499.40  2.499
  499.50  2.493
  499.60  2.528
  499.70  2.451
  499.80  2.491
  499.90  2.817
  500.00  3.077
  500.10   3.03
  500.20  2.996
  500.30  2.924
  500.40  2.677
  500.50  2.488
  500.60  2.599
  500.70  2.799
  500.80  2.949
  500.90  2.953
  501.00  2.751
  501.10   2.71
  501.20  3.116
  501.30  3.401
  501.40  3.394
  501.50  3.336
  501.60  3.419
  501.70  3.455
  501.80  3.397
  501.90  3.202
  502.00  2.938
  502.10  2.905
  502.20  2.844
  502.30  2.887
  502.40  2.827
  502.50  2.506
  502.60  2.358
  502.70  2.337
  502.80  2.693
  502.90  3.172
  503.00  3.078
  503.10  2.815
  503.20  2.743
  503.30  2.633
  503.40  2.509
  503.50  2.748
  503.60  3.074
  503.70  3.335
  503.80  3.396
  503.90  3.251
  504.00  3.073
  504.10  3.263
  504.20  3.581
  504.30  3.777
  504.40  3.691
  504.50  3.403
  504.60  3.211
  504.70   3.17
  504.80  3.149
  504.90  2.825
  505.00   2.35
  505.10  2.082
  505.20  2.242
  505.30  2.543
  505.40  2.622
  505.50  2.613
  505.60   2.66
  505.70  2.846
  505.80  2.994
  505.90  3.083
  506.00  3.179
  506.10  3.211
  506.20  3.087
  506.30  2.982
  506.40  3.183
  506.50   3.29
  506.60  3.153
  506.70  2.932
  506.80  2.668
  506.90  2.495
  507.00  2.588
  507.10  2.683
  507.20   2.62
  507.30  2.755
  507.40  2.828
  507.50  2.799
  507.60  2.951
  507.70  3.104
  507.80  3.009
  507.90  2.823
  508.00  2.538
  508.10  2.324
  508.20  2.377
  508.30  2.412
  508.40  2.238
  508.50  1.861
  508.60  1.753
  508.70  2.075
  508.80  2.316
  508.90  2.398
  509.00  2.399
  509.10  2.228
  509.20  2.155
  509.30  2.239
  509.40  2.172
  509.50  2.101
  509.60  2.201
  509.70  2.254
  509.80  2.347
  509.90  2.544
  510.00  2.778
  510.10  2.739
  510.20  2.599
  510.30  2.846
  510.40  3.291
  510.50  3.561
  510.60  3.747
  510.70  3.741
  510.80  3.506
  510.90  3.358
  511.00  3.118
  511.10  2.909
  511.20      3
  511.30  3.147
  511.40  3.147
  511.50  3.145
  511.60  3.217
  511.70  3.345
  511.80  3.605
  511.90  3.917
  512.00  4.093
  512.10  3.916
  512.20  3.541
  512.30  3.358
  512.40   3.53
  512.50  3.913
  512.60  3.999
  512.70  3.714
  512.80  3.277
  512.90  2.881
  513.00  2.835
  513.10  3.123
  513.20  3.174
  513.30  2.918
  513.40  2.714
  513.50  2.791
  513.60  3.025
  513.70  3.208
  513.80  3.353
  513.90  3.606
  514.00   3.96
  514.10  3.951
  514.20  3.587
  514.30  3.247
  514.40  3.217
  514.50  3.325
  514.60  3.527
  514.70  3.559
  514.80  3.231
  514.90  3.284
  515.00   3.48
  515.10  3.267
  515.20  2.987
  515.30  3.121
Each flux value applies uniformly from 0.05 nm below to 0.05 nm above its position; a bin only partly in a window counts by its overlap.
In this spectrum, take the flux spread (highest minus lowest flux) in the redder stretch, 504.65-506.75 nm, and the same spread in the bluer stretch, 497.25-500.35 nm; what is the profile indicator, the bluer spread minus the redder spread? -0.3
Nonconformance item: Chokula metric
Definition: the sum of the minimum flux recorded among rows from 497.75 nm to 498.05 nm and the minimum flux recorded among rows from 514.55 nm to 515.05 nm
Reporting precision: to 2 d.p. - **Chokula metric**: 6.03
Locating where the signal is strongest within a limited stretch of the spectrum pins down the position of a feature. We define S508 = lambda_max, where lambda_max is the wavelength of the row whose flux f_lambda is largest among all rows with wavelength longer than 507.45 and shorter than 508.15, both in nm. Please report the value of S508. 507.70 nm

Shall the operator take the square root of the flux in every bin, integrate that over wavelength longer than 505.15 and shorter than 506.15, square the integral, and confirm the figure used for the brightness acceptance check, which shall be 2.79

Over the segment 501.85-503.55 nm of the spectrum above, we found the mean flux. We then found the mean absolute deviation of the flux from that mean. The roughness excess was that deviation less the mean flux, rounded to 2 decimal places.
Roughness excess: -2.58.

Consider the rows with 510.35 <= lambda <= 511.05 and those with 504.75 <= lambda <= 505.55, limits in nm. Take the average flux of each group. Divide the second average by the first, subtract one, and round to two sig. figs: -0.27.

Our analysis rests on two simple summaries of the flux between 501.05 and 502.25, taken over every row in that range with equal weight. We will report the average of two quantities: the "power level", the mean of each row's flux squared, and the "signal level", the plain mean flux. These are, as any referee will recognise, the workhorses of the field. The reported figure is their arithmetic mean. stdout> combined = 6.7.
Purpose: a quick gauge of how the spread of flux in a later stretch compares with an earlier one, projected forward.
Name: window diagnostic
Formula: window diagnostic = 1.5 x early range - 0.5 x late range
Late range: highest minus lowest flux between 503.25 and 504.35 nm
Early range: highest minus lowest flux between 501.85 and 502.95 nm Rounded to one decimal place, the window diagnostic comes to 0.7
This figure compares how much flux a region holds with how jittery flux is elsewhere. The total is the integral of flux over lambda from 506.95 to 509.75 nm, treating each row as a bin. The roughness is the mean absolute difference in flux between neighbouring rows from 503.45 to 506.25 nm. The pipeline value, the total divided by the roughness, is 40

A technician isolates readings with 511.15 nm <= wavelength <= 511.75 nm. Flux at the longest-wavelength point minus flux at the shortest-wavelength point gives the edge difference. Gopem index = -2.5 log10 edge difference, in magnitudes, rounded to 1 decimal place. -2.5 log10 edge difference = 1.2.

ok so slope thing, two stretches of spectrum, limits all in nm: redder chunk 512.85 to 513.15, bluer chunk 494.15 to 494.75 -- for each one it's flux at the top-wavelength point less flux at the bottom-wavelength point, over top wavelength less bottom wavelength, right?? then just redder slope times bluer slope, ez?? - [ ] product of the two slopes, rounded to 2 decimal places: 1.15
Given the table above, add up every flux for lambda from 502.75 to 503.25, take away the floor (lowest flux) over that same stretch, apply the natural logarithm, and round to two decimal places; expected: 2.47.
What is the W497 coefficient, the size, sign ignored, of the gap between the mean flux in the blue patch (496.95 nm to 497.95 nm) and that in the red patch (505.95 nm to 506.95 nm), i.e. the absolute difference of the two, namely 0.21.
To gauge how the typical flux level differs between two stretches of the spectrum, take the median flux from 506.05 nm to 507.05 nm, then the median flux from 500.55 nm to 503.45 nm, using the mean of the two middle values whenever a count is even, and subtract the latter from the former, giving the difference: 0.1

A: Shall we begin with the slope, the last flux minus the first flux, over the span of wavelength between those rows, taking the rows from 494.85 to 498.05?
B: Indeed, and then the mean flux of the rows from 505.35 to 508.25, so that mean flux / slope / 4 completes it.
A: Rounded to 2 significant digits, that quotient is 3.8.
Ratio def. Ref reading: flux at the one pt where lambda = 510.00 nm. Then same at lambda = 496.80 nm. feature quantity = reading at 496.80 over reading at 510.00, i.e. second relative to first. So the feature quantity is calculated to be 0.95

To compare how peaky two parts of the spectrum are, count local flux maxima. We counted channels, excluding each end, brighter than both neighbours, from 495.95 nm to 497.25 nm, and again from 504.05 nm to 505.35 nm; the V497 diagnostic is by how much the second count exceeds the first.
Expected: -1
